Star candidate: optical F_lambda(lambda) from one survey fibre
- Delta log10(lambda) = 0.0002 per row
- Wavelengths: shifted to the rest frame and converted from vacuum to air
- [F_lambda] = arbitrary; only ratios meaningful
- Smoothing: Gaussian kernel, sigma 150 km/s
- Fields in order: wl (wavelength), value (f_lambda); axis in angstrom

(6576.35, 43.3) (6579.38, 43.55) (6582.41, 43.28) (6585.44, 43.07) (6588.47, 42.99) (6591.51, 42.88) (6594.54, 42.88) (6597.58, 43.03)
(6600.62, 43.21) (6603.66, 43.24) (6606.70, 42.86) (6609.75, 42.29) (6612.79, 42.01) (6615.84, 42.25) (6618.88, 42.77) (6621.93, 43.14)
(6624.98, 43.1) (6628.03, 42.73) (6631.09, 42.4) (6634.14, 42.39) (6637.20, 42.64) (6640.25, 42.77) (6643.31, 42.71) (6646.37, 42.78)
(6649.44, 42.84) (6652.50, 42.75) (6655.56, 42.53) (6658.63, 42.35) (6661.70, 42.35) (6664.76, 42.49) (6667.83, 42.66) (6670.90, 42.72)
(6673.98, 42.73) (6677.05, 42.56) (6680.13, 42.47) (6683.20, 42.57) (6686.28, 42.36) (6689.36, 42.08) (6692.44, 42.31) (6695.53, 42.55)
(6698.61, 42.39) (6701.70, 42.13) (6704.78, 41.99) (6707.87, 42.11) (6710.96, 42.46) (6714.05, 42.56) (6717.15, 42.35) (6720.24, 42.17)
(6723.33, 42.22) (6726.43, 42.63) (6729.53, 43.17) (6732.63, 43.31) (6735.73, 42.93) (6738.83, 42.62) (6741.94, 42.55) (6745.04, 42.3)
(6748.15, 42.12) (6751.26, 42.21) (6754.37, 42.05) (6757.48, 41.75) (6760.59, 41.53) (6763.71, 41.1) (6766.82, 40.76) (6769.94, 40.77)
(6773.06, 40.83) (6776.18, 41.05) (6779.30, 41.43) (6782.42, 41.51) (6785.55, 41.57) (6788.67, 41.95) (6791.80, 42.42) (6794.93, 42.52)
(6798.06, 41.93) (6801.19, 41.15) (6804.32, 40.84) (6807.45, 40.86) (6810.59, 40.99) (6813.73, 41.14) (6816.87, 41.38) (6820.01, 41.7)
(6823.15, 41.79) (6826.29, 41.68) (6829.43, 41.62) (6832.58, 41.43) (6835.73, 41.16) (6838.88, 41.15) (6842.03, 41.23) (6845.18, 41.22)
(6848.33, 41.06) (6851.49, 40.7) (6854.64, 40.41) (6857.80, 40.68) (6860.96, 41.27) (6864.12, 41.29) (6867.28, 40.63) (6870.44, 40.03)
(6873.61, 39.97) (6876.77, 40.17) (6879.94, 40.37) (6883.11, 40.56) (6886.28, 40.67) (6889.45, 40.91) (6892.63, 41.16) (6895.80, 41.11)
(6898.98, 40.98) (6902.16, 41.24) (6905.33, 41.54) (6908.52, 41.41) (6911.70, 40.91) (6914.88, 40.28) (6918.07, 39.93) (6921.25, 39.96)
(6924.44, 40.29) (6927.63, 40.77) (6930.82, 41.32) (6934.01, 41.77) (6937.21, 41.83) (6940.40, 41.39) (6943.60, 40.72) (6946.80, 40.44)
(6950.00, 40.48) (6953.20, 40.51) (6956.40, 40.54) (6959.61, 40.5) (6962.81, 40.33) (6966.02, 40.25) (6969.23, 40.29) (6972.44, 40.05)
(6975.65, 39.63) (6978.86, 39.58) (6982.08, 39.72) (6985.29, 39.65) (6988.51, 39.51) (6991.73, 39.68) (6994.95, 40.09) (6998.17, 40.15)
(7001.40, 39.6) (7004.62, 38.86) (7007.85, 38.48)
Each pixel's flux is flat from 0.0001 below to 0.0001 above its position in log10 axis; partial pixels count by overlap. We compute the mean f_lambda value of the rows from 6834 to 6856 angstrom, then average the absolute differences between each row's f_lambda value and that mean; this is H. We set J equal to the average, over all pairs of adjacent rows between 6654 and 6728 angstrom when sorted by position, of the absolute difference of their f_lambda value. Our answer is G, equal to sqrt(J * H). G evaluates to 0.204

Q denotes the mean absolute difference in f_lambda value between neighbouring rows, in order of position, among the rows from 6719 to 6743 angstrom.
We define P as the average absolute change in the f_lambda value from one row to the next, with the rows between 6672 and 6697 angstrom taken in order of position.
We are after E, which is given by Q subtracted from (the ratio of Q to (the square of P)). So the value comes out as 7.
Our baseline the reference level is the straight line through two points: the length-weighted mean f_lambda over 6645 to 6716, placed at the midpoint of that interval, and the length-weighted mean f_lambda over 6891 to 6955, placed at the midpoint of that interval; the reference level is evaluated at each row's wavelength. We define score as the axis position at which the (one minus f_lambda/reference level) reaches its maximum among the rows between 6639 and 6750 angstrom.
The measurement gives 6689.36 angstrom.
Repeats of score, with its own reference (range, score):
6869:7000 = 6873.61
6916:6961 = 6918.07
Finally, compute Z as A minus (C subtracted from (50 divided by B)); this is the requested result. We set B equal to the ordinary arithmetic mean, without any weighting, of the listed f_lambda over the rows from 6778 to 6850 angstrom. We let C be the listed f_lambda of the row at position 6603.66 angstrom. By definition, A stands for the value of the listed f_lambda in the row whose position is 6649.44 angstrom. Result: 84.9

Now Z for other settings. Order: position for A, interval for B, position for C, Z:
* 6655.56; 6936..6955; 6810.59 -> 82.3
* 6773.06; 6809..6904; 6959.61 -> 80.1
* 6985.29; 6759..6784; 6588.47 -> 81.4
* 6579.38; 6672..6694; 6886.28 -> 83.0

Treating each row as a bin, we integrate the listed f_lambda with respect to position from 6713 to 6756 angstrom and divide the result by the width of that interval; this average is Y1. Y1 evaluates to 42.5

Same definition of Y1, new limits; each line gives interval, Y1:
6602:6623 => 42.6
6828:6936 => 40.9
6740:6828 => 41.6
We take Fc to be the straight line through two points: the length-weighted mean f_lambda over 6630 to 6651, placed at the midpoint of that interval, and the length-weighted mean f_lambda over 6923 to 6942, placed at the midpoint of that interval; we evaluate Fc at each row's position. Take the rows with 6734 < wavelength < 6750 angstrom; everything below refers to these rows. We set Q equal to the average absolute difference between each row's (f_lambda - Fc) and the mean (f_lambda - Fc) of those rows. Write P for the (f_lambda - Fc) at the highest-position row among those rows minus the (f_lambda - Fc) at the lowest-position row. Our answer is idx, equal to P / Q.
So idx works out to -3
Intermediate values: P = -0.75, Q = 0.22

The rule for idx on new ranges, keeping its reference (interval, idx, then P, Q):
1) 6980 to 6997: 3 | 0.43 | 0.16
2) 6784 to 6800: 1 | 0.42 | 0.32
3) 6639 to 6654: 1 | 0.04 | 0.04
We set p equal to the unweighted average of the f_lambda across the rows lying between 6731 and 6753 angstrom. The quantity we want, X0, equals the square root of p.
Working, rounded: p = 42.6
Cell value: 6.53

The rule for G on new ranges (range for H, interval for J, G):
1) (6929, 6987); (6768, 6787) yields 0.285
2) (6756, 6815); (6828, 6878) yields 0.335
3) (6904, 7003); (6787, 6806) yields 0.488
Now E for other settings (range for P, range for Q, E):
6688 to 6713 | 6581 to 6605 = 2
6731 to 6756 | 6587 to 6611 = 5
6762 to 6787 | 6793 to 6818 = 11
